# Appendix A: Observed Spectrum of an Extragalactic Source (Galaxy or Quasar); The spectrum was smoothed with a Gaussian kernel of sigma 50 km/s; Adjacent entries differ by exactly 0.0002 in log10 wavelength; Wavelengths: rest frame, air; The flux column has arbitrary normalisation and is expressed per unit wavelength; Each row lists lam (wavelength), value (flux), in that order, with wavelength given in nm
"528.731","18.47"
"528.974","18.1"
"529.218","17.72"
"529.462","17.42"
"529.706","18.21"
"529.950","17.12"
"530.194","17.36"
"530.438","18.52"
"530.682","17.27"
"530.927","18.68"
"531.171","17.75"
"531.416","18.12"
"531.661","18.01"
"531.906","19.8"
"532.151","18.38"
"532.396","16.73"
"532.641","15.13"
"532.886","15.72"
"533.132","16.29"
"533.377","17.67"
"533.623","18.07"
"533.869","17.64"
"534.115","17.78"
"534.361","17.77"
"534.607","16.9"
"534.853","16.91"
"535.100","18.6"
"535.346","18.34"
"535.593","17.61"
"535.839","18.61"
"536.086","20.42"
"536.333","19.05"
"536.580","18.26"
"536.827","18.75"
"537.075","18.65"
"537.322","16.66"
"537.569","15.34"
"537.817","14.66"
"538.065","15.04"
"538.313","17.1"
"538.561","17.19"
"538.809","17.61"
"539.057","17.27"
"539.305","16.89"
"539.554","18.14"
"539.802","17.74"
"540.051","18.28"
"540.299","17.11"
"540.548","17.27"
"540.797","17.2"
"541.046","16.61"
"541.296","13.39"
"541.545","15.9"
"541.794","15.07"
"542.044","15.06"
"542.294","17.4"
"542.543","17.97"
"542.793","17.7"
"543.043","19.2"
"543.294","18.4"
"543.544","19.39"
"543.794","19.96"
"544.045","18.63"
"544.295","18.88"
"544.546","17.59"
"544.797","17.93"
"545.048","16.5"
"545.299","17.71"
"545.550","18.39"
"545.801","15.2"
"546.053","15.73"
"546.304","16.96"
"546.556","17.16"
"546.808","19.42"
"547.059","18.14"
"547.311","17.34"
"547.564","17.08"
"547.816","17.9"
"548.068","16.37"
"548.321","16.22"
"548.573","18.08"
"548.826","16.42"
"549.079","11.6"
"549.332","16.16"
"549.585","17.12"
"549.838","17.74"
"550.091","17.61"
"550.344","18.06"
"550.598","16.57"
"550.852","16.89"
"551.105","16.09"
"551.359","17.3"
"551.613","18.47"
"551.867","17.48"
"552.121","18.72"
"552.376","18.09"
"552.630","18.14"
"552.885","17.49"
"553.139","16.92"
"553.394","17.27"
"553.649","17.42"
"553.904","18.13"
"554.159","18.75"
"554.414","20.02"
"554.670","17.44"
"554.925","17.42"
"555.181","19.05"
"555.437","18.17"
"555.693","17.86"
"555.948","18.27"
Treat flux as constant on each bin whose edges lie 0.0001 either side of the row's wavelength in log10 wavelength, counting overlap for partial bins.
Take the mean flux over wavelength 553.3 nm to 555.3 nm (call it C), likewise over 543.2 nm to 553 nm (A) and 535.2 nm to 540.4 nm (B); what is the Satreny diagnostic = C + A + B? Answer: 53.2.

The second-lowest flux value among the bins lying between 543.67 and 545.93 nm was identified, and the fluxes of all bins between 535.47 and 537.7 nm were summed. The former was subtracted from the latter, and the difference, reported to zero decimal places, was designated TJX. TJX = 147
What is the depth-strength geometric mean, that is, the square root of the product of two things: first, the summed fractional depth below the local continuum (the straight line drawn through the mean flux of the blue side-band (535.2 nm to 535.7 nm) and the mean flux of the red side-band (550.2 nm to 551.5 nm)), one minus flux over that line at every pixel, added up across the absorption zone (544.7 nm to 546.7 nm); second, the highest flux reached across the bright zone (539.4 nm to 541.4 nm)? 1.8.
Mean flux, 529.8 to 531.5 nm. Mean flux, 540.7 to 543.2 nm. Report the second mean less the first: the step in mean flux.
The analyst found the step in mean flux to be -1.3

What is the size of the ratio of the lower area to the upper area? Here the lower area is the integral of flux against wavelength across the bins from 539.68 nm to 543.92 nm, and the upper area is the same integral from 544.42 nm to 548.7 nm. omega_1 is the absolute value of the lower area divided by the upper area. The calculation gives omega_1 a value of 0.99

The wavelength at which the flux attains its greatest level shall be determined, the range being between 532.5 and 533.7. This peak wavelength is 533.623 nm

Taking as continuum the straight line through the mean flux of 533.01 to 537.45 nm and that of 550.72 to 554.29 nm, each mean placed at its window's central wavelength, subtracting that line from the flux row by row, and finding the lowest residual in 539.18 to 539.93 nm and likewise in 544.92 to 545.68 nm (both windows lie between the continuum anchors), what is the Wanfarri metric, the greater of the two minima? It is -1.0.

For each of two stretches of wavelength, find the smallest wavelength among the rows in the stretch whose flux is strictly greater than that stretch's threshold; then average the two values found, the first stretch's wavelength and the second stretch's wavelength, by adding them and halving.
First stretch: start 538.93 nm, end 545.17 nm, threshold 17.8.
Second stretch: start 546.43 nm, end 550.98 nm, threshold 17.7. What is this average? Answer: 543.18 nm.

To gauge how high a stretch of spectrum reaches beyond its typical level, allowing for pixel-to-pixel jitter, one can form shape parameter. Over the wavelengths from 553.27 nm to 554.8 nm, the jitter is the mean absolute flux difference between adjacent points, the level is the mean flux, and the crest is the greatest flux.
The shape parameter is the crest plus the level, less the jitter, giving 37.1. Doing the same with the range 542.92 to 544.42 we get 38.2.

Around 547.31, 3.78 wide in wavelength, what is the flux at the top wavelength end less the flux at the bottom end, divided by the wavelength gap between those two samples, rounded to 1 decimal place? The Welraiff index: -1.9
